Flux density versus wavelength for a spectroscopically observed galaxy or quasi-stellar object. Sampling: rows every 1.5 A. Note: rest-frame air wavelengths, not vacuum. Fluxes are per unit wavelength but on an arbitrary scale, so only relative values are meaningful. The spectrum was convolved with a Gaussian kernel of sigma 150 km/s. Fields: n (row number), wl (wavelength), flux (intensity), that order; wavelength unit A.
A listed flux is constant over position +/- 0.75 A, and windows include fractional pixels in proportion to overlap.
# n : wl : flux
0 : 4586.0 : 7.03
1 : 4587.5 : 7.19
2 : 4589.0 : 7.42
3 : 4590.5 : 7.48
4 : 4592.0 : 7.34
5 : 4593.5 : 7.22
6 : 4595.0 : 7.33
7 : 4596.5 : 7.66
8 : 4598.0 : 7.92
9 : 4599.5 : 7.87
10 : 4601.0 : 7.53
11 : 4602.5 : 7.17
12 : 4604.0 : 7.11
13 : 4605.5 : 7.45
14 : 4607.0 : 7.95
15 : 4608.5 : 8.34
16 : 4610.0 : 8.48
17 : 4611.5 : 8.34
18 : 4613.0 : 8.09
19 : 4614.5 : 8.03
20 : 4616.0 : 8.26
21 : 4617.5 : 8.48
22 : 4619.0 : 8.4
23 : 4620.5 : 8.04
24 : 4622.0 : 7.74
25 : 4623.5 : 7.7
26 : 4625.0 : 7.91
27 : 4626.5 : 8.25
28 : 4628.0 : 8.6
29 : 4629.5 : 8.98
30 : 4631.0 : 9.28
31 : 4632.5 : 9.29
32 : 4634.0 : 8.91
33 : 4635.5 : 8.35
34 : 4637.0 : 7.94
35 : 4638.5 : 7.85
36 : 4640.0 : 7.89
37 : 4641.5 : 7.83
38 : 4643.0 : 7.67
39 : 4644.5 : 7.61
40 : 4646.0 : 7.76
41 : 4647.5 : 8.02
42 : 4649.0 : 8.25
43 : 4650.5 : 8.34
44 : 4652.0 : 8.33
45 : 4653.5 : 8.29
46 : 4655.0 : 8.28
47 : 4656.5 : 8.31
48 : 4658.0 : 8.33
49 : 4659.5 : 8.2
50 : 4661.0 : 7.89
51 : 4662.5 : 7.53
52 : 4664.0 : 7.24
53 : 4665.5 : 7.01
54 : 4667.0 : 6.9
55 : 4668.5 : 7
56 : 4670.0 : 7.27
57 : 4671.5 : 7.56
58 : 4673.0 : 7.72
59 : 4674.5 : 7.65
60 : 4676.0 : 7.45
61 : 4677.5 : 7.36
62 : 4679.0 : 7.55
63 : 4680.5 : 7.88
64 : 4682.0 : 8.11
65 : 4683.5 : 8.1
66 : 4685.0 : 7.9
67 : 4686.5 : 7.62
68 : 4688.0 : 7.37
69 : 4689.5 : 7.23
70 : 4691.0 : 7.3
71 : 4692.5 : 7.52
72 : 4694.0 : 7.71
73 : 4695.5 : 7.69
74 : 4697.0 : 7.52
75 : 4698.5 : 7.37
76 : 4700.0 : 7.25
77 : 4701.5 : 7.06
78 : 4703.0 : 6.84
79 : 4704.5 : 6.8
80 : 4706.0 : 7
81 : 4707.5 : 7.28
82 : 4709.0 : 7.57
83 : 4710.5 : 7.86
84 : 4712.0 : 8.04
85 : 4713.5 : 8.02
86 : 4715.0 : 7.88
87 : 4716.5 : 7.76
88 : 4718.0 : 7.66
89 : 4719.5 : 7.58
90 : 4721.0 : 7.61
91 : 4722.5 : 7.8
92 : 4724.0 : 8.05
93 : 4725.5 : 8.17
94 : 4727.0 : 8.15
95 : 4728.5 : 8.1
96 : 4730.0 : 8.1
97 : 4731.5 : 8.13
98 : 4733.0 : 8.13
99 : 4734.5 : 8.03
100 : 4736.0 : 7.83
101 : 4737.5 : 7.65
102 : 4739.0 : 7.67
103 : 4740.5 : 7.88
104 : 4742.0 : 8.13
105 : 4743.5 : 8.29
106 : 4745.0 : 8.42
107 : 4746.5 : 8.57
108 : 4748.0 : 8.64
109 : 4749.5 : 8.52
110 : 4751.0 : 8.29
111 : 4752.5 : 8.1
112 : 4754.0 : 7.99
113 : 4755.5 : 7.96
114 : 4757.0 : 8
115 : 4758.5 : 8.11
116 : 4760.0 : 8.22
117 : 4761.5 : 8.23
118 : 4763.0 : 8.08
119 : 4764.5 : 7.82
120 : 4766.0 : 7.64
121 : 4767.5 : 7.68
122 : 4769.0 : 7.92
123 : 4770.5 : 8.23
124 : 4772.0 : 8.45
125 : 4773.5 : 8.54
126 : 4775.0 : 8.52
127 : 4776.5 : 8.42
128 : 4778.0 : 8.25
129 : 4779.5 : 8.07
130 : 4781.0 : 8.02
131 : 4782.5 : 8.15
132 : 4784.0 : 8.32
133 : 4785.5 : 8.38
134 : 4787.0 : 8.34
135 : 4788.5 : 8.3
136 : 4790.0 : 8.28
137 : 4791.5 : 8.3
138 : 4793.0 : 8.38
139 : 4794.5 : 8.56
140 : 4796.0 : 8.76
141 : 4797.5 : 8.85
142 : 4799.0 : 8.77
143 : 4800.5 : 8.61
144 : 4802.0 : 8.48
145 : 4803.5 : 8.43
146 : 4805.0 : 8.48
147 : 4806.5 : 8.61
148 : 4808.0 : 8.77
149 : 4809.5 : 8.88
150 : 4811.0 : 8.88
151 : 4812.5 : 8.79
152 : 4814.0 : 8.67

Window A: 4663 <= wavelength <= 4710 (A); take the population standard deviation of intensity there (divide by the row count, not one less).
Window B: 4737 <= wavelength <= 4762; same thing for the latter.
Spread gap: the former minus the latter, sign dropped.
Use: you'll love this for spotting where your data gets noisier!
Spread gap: 0.062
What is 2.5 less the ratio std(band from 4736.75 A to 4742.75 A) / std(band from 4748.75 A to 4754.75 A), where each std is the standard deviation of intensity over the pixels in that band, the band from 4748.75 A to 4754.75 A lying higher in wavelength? 1.5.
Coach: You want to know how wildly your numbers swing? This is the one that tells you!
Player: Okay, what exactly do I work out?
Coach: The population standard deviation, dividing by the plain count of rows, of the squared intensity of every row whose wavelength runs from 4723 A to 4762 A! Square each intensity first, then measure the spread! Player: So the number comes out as 3.8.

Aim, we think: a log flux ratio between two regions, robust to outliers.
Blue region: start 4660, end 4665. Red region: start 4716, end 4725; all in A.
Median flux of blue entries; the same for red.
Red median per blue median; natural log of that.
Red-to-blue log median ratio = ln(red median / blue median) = 0.02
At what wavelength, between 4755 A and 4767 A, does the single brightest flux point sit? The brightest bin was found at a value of 4761.5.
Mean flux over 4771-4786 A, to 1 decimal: 8.3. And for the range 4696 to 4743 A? 7.7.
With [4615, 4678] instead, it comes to 8.0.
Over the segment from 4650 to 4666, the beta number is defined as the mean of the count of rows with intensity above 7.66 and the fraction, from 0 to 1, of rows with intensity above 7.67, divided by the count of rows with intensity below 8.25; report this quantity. 0.87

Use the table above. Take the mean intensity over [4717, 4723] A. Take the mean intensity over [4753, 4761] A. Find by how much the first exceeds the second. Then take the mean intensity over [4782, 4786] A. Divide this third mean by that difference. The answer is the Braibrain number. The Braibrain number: -21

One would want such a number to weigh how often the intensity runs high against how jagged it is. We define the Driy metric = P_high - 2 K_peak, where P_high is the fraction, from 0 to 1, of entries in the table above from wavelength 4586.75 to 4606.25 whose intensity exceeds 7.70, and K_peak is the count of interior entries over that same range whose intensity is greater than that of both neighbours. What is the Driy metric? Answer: -3.85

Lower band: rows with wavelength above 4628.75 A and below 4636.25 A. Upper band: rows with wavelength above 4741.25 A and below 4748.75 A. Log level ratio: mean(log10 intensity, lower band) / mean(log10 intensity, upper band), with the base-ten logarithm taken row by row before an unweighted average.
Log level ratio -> 1.03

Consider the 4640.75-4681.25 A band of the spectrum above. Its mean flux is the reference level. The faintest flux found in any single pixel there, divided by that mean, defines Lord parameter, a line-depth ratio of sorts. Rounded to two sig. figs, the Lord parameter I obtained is 0.89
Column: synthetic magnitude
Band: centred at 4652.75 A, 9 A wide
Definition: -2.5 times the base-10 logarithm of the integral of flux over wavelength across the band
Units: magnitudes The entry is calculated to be -4.683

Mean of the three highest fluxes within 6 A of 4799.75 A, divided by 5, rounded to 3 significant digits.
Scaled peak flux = 1.76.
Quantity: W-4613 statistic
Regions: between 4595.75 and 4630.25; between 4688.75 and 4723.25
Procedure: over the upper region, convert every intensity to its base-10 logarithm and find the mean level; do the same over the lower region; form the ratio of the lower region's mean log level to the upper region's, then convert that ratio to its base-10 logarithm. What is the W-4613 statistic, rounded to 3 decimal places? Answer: 0.014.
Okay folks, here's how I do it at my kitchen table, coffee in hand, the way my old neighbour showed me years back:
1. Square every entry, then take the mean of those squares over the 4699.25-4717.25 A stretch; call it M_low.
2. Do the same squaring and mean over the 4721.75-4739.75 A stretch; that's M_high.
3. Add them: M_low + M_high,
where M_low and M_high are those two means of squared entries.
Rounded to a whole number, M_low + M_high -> 119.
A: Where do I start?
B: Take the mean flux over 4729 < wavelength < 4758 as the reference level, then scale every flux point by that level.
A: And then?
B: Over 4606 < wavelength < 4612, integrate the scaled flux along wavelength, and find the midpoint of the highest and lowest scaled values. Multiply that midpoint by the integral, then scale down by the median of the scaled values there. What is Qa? 6.0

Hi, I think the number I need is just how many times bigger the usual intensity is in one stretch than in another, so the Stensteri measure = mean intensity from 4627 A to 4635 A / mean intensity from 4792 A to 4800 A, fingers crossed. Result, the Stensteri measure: 1.04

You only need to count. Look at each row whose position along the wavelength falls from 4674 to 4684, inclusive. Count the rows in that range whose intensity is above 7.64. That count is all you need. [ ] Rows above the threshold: 4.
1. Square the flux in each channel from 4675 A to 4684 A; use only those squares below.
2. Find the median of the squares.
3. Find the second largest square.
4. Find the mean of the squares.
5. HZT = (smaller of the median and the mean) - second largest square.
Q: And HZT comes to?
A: -6.1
